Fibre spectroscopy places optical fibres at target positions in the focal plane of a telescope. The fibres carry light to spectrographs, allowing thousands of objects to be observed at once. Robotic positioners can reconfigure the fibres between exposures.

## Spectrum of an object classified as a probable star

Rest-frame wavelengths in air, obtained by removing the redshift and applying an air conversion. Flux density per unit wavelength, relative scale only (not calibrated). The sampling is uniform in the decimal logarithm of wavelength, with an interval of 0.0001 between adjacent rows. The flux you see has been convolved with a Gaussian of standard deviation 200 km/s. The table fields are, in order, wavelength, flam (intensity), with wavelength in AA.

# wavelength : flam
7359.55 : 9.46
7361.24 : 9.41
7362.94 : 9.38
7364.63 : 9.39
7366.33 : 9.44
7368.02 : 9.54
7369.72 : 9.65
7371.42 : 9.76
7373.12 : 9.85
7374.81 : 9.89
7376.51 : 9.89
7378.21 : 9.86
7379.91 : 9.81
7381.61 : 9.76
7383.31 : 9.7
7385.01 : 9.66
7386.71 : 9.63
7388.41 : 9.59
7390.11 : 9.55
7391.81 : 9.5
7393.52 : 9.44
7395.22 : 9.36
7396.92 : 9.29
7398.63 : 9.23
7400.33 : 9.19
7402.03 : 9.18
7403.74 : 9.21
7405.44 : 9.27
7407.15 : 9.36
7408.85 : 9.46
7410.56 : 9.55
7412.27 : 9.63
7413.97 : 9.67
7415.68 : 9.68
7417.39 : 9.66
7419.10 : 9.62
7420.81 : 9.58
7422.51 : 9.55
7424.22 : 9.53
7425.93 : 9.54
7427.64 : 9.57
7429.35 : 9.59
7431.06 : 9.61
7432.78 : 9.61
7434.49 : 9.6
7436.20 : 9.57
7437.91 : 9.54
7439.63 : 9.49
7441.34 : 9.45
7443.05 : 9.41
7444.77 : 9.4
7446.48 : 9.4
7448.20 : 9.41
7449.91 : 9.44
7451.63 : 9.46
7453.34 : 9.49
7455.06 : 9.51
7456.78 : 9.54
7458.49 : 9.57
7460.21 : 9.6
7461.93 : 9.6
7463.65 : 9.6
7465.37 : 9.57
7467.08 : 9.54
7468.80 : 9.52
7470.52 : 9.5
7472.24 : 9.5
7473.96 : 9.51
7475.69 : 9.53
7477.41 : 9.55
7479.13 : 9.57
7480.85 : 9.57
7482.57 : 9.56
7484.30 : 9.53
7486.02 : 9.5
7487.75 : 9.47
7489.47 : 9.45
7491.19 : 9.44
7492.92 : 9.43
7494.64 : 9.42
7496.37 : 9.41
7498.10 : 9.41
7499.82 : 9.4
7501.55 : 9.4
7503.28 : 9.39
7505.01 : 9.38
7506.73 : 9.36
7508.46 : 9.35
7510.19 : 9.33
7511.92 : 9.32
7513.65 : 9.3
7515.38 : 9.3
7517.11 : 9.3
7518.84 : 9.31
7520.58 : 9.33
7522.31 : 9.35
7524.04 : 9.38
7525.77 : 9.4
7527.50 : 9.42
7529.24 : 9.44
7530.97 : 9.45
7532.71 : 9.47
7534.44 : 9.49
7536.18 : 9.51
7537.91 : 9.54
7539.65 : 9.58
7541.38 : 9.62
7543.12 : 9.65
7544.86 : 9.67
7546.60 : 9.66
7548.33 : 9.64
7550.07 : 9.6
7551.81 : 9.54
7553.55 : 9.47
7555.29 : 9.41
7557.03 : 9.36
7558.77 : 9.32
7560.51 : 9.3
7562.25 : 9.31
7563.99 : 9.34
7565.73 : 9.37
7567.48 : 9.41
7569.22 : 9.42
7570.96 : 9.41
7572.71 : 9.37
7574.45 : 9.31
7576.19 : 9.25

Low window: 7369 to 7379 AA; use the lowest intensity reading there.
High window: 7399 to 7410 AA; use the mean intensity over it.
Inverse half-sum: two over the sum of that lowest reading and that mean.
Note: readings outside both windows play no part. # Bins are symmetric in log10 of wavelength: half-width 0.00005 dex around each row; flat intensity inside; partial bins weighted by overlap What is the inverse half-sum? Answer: 0.106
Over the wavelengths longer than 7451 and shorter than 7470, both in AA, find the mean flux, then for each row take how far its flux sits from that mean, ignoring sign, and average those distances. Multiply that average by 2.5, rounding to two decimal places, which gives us 0.10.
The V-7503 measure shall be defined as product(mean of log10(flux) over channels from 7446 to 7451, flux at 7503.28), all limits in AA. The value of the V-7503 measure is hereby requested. 9.14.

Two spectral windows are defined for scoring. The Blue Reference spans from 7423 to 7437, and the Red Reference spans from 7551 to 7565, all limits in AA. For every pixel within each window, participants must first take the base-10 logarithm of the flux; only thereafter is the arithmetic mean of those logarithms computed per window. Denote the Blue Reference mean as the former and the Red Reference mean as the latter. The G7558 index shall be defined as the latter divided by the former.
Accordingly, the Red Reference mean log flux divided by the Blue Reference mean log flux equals 0.99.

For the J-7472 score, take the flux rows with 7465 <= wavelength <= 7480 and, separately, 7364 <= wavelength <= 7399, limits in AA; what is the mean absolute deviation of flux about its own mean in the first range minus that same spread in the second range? -0.145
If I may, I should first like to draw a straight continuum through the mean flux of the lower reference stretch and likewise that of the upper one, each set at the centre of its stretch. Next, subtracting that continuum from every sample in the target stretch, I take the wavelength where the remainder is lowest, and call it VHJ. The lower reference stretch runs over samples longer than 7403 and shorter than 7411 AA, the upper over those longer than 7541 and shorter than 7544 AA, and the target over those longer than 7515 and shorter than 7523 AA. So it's 7517.11 AA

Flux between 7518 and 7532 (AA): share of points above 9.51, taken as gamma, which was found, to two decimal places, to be 0.00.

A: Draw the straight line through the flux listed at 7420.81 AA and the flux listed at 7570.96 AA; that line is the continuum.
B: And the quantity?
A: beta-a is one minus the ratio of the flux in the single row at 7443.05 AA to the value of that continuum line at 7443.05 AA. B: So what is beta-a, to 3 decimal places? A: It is 0.015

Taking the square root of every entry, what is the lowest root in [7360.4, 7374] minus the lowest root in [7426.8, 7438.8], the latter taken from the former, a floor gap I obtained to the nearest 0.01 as -0.03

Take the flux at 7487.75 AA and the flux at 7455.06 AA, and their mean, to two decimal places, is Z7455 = 9.49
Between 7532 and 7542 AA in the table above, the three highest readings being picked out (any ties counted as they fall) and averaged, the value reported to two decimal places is 9.58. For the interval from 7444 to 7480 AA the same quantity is 9.60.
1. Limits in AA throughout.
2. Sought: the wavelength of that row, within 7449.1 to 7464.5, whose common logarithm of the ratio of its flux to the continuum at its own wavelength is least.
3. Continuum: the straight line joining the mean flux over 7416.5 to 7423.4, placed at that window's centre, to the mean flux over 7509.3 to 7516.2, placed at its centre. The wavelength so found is 7449.91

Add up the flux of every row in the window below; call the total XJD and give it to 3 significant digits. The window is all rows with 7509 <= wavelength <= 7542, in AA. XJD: 179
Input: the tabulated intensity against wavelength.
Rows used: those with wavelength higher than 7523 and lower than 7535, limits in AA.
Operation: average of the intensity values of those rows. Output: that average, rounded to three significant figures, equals 9.44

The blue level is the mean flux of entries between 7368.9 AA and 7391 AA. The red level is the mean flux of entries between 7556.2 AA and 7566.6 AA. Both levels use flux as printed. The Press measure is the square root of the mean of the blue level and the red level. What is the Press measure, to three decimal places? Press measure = 3.088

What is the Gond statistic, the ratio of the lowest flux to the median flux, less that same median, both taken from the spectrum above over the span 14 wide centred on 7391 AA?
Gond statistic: -8.55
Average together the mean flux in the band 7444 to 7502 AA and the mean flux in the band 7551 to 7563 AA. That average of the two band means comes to 9.44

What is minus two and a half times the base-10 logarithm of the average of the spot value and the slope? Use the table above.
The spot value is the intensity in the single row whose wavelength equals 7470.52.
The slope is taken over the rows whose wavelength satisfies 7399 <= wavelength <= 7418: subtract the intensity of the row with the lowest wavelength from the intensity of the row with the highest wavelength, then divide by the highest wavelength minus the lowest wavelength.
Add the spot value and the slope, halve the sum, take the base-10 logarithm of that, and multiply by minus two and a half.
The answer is -1.69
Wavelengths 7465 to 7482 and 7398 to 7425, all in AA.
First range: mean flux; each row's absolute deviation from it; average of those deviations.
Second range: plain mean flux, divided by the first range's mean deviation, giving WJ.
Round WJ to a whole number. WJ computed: 394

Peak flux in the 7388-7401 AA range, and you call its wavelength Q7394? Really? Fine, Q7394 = 7388.41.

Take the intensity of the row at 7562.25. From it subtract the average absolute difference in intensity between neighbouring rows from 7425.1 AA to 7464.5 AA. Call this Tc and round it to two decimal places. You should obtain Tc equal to 9.29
